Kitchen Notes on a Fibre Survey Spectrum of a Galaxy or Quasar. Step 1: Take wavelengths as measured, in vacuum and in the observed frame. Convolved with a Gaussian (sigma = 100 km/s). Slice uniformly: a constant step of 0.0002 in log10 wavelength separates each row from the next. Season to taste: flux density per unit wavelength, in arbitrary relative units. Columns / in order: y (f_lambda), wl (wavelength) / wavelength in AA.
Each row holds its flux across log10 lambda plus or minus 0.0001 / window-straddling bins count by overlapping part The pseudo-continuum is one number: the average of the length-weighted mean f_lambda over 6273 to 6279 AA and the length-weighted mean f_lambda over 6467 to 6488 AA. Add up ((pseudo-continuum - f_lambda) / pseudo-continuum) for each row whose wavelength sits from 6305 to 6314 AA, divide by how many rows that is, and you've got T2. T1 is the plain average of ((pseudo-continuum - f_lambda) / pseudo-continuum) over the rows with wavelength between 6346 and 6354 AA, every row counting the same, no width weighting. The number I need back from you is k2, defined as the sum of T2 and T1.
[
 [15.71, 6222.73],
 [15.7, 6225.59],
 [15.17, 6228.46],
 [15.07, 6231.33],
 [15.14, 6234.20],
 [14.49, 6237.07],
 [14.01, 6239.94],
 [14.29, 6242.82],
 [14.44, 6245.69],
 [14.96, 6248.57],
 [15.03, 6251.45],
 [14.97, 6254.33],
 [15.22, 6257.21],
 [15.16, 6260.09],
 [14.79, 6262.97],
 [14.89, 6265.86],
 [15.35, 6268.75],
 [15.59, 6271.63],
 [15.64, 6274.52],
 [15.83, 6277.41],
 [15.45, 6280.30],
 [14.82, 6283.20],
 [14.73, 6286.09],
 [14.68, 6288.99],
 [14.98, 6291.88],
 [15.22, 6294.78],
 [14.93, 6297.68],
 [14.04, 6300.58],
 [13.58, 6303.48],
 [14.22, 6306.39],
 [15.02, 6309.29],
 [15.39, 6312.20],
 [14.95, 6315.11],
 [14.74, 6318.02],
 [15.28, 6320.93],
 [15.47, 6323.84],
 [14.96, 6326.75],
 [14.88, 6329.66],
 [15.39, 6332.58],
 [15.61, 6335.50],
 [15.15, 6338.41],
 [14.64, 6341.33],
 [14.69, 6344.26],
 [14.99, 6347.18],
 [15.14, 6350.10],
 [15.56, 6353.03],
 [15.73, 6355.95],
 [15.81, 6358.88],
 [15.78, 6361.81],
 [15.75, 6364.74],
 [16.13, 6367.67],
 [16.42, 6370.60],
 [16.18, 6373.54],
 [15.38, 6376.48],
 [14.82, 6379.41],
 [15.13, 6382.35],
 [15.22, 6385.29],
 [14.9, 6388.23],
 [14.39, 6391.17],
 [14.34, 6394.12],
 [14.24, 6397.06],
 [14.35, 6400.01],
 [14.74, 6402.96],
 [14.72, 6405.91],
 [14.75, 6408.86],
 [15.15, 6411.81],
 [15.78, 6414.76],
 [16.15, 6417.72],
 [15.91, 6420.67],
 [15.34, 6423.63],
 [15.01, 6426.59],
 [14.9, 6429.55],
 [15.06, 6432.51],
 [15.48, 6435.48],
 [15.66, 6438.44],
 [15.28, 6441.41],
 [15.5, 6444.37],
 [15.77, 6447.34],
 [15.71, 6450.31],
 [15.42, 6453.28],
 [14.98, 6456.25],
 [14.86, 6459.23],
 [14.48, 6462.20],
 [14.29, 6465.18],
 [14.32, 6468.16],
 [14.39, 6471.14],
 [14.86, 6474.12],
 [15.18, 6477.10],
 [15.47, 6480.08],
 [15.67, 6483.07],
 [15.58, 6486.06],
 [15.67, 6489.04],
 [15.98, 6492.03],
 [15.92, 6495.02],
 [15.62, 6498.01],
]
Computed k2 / 0.05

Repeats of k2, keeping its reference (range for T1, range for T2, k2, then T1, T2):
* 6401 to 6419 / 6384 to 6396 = 0.06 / 0.01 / 0.045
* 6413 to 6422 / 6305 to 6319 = 0.00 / -0.03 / 0.036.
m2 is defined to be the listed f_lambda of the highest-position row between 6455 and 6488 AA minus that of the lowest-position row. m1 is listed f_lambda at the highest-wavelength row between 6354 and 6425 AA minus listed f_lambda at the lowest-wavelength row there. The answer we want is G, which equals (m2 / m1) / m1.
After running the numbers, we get 3.9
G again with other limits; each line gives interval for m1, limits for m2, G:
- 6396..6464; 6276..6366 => -1.4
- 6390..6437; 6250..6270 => 0.3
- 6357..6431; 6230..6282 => 0.5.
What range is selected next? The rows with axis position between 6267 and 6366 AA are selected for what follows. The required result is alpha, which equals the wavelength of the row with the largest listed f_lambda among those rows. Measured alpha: 6277.41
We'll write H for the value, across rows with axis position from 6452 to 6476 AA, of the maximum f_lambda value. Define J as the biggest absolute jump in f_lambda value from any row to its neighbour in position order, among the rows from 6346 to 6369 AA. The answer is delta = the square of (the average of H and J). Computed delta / 63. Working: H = 15.42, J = 0.420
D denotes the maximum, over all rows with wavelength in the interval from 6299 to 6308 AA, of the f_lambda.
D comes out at 14.22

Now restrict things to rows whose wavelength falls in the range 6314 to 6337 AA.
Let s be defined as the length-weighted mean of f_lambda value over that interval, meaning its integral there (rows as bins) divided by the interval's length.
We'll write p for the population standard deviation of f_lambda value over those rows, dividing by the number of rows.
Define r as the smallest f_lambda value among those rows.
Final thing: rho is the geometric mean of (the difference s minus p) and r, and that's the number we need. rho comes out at 14.81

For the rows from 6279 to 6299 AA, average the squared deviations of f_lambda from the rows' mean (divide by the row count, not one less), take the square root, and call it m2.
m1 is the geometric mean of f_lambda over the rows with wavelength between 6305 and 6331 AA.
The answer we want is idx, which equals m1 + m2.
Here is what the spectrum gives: 15.2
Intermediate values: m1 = 14.99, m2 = 0.26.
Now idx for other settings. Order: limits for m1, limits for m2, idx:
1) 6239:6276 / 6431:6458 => 15.2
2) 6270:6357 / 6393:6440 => 15.6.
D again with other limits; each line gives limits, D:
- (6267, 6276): 15.64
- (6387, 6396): 14.9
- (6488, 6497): 15.98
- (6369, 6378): 16.42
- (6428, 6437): 15.48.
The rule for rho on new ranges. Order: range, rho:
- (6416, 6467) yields 14.54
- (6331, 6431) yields 14.45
